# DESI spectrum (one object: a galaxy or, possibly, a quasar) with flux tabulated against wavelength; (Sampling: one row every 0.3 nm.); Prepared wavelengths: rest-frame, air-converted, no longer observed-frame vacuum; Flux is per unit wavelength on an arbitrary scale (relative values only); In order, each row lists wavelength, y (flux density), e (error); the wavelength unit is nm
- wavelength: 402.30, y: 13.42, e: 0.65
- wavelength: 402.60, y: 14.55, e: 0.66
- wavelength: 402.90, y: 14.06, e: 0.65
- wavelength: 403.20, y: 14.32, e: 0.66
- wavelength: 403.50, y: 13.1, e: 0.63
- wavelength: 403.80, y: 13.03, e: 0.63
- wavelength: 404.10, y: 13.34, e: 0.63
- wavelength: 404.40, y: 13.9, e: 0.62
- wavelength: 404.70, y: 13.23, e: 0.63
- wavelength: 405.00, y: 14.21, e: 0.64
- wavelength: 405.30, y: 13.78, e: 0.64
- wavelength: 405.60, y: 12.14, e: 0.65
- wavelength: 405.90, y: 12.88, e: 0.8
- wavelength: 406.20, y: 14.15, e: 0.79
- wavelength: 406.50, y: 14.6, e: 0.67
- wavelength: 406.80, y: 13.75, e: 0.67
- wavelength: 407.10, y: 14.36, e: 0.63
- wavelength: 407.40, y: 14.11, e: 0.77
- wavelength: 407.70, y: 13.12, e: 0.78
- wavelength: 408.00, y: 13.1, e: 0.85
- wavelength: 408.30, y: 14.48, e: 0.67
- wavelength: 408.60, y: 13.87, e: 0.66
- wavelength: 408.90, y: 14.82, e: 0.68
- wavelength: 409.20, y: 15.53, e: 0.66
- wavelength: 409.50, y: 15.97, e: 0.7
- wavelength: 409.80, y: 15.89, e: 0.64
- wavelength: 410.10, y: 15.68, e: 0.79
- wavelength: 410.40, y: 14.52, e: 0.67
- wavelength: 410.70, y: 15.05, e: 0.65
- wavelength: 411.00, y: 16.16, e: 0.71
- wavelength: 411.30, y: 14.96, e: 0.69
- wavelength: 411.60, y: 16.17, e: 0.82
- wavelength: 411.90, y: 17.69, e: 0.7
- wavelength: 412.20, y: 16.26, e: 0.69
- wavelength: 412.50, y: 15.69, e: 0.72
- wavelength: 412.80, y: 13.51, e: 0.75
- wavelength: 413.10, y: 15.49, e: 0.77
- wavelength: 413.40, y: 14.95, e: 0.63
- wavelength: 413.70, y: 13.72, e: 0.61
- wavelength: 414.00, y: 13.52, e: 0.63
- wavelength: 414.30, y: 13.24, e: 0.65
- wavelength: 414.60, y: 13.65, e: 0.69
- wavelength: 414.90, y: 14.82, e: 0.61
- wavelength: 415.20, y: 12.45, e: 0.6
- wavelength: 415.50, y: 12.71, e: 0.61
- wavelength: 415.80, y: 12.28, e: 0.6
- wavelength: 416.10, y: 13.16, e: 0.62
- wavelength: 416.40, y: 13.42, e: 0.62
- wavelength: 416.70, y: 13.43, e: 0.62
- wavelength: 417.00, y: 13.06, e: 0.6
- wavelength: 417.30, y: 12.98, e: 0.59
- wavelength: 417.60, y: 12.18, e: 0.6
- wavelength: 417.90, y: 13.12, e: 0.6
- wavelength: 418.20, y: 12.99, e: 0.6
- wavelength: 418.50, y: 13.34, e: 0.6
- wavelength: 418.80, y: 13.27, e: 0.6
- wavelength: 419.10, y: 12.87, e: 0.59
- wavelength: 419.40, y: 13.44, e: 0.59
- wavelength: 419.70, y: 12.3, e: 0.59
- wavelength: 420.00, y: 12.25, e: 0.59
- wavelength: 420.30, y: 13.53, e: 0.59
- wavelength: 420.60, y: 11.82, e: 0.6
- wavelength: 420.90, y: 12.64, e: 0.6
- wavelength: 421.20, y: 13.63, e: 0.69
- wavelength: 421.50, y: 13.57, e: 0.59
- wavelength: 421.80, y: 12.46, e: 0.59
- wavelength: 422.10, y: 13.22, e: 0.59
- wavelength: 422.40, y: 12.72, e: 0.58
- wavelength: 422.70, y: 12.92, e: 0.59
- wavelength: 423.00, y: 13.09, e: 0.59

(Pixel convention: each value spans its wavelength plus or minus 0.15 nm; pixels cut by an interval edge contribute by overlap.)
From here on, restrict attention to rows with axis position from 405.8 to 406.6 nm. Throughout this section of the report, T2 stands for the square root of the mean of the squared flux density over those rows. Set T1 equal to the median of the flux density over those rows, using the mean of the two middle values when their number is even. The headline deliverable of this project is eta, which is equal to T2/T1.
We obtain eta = 0.98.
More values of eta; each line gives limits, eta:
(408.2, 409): 0.99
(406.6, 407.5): 1.00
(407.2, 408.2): 1.03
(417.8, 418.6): 1.00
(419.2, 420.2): 1.03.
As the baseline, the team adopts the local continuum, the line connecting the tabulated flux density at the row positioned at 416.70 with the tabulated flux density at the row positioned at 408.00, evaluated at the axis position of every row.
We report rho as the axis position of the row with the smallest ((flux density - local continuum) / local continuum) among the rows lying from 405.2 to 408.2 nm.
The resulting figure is 405.60 nm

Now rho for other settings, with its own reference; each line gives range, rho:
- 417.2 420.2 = 420.00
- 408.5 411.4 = 408.60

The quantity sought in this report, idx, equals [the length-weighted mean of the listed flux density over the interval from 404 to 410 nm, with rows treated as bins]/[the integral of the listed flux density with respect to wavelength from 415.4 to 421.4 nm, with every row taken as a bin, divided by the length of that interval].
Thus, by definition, 1.09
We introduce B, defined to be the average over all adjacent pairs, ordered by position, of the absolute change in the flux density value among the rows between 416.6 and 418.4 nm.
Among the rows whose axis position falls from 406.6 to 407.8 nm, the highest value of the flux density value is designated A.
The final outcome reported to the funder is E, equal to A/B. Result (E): 31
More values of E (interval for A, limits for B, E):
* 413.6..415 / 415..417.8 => 38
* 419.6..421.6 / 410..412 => 12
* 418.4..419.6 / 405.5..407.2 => 17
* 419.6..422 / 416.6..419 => 35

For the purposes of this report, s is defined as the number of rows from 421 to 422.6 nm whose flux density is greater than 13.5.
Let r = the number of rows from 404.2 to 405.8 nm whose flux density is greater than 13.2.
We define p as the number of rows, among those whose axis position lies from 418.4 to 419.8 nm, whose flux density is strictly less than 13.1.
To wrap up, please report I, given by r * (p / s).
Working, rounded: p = 2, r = 4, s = 2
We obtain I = 4.0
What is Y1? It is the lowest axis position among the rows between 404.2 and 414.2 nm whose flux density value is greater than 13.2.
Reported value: 404.40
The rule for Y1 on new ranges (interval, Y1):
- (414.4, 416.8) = 414.60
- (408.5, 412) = 408.60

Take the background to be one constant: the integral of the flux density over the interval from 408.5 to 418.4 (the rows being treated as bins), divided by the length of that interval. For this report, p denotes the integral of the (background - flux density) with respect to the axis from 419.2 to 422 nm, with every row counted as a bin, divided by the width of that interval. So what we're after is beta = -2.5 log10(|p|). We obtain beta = -0.42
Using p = 1.5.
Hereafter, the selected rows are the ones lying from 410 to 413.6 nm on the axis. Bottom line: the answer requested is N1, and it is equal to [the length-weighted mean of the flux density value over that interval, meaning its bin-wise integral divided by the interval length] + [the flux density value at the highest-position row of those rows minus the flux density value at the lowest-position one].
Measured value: 14.8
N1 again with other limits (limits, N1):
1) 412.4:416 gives 10.4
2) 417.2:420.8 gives 11.7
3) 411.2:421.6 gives 12.3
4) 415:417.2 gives 13.6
